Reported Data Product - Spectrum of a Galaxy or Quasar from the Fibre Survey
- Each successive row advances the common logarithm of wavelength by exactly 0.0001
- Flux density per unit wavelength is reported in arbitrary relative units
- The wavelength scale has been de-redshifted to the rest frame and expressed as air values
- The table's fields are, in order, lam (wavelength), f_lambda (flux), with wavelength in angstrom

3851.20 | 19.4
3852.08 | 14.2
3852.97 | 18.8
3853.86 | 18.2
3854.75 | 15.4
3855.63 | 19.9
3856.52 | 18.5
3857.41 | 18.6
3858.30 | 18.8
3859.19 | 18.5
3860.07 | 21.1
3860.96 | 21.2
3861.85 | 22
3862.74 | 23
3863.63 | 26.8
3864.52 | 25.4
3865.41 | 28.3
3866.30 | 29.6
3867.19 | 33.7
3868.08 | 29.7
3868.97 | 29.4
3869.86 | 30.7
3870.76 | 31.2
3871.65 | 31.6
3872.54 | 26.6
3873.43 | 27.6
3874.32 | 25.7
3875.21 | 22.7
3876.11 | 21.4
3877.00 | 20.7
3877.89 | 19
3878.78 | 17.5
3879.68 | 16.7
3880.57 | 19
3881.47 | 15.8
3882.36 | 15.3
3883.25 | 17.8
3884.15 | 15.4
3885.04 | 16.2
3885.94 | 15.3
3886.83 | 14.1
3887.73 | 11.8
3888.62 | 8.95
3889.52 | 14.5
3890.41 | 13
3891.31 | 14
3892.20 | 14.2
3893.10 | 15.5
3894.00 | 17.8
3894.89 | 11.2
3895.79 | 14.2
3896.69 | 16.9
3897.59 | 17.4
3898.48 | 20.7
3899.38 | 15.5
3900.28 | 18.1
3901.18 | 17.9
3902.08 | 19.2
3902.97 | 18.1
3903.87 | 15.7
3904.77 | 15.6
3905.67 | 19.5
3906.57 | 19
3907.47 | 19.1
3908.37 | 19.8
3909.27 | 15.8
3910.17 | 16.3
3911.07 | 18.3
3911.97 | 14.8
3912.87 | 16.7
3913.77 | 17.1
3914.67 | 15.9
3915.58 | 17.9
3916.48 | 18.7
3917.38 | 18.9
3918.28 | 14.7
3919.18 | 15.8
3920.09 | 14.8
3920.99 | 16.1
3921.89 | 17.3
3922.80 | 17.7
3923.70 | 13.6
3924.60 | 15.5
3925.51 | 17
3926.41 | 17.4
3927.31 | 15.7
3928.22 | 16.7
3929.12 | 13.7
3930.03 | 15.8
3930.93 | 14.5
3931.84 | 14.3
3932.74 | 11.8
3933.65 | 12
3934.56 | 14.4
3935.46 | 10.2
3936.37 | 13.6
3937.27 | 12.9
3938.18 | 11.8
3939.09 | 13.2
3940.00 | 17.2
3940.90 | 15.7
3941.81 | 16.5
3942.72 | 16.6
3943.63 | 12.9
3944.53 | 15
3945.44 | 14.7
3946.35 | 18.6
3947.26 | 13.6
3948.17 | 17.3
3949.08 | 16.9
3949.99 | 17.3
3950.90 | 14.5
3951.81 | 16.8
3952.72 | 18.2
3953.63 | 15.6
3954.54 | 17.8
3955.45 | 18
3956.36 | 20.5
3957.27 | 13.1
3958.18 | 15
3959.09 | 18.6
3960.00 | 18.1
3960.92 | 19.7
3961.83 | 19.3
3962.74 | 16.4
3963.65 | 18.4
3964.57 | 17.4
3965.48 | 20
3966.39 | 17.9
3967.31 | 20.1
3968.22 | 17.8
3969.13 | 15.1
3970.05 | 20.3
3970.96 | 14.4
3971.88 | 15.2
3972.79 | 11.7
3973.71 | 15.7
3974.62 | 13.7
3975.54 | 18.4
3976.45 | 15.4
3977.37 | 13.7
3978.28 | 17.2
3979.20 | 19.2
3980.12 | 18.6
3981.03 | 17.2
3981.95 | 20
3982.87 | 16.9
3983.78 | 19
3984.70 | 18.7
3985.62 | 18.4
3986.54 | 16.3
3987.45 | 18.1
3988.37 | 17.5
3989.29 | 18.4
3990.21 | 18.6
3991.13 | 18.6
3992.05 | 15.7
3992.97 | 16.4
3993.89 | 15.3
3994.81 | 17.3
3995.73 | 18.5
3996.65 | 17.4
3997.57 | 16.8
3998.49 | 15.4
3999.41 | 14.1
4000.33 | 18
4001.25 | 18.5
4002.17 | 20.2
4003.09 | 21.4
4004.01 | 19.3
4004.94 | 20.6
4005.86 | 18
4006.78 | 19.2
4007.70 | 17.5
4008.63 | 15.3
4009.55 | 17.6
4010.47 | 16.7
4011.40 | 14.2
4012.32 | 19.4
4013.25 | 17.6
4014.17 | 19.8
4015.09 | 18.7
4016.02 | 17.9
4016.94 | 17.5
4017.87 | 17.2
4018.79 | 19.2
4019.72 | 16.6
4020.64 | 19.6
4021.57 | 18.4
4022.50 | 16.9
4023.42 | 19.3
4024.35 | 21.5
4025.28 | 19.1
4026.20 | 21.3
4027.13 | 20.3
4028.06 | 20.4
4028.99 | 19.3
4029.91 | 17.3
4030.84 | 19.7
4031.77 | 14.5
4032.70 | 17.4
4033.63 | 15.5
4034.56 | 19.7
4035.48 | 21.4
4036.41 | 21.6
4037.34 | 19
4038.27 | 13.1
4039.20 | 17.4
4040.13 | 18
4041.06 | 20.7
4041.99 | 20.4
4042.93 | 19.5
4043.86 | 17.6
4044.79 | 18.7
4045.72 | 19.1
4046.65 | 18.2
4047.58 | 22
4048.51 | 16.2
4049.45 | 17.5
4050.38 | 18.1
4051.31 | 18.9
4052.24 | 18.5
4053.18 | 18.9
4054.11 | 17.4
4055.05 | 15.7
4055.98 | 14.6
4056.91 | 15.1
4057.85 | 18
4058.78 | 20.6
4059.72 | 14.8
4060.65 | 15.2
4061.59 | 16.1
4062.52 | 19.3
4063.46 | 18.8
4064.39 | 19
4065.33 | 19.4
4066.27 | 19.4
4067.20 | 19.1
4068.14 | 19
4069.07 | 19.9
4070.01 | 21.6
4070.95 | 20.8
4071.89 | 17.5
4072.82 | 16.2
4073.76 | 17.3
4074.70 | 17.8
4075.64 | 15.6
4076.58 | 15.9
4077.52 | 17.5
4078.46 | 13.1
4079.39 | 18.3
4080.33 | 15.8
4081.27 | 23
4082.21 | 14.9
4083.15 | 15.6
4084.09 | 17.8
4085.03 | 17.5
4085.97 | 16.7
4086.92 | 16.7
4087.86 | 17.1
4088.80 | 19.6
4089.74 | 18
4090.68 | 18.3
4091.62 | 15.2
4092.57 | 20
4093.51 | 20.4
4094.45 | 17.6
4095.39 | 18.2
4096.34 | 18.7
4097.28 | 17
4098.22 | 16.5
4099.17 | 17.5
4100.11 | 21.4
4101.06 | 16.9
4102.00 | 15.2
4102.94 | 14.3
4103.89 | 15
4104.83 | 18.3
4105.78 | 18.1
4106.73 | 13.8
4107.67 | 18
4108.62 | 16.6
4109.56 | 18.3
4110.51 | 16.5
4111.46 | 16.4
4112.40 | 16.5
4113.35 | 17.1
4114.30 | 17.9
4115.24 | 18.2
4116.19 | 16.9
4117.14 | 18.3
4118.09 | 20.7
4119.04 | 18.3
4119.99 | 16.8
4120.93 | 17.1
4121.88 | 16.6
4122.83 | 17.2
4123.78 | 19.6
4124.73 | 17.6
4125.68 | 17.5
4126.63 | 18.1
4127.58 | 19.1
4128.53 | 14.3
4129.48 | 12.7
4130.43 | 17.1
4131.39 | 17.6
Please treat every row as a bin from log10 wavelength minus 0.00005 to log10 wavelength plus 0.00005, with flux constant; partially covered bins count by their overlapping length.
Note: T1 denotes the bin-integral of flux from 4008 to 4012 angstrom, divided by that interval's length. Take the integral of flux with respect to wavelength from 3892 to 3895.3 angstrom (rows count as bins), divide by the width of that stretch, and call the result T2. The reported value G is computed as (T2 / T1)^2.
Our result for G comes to 0.84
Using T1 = 16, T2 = 15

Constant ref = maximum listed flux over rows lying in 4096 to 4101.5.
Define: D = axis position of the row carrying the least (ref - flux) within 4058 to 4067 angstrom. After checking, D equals 4058.78 angstrom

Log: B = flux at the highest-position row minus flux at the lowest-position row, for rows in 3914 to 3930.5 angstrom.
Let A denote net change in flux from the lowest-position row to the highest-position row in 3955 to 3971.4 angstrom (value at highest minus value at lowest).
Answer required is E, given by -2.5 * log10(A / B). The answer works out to -3.9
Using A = -4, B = 0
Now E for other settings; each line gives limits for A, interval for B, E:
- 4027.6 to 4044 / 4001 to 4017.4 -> -1.1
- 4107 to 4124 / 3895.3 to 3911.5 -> 1.0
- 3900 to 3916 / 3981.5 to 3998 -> 3.0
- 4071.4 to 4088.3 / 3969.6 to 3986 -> 1.7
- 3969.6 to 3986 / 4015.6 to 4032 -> 0.6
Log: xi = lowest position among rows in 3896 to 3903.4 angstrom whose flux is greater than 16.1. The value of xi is 3896.69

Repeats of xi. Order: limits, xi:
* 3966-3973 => 3966.39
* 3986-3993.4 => 3986.54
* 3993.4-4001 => 3994.81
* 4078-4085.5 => 4079.39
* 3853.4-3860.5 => 3853.86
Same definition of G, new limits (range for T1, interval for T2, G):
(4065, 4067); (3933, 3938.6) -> 0.41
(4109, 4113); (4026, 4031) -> 1.34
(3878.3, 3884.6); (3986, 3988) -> 1.06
